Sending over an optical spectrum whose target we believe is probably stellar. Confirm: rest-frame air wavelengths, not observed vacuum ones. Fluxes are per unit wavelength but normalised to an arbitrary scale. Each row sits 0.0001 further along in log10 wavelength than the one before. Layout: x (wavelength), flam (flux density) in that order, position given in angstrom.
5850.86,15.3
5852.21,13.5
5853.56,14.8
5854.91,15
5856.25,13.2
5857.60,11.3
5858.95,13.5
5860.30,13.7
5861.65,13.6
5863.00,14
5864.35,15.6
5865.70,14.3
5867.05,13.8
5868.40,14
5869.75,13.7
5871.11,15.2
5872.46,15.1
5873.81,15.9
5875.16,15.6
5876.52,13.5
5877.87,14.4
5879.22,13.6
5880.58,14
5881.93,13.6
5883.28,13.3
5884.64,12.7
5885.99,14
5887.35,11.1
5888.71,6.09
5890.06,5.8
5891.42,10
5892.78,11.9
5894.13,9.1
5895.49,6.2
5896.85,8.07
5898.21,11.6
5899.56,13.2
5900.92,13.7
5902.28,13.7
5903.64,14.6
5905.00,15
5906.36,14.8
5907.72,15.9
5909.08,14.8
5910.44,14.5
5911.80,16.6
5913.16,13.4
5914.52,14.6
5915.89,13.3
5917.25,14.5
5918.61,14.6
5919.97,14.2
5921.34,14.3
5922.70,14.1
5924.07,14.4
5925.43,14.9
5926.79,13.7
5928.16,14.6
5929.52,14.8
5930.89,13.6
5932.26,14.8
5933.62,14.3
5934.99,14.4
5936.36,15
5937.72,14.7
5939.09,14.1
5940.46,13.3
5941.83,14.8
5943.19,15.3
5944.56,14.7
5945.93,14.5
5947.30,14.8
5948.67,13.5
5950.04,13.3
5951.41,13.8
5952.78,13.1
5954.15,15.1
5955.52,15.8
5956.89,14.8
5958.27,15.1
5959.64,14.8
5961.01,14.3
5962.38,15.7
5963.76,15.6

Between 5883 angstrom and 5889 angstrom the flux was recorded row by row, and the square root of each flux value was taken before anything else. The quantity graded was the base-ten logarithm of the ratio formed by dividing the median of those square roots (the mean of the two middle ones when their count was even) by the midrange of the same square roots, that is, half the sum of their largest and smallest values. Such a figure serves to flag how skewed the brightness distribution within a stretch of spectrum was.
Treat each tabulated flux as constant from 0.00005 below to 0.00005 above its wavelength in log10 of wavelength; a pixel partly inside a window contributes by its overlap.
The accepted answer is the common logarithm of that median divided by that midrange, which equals 0.060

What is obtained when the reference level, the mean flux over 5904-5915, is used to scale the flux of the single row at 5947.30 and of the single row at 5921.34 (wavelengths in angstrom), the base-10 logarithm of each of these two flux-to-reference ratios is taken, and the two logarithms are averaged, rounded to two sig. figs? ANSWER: -0.012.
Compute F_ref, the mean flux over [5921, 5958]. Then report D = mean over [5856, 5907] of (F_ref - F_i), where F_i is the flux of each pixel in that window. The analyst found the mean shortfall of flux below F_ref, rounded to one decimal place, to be 1.6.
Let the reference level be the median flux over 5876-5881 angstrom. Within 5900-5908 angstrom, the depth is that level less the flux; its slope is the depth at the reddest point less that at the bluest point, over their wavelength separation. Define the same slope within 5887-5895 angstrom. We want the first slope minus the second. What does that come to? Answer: -0.62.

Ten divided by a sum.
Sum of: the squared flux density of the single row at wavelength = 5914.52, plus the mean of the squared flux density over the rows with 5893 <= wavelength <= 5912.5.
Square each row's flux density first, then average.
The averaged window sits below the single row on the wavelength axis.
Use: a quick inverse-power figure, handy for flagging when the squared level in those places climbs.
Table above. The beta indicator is 0.0256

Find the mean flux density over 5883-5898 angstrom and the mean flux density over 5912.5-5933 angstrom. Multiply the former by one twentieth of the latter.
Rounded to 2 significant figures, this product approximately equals 7.0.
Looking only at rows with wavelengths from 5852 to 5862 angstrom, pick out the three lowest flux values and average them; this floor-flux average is 12.7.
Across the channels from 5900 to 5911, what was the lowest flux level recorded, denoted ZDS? 13.7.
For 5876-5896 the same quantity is 5.8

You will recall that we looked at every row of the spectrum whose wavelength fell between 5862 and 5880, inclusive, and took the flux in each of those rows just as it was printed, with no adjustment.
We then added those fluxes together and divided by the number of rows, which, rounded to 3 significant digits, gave 14.5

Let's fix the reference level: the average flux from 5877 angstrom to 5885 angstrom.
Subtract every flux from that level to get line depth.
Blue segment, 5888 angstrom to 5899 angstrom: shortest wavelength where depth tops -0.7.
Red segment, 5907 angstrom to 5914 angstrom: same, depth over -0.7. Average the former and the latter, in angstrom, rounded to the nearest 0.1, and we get 5900.9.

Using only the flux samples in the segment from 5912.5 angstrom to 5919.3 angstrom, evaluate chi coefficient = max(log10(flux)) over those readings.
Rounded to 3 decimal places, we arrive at 1.164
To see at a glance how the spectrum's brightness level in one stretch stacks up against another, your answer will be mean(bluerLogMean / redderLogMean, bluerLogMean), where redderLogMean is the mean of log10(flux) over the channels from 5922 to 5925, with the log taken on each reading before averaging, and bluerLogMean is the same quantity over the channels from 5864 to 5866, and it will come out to 1.10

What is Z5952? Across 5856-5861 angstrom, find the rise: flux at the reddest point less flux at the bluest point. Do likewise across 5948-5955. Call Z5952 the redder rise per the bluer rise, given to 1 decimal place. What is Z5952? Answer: 3.2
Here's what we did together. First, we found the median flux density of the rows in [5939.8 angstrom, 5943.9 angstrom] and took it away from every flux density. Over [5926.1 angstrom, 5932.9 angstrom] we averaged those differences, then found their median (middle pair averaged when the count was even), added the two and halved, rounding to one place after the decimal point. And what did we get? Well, -0.4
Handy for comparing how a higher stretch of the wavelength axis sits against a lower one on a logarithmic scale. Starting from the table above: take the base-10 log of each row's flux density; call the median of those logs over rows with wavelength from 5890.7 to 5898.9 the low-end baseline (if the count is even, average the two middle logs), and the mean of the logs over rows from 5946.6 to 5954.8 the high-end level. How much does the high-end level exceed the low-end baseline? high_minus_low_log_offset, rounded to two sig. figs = 0.16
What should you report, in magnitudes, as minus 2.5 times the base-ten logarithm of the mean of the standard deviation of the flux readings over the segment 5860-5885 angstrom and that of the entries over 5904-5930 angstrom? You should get 0.2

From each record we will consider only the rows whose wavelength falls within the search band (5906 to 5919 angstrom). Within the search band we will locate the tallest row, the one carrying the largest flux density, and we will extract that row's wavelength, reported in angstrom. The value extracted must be 5911.80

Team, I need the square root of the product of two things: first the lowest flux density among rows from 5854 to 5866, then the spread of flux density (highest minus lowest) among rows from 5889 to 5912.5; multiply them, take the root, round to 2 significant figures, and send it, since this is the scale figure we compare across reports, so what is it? 11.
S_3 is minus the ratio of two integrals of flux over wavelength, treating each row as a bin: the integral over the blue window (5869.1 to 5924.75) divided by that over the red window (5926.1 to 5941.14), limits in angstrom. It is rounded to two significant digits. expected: -3.4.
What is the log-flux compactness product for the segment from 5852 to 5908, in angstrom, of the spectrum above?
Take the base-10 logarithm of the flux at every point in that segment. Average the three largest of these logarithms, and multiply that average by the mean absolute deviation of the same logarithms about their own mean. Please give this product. 0.090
